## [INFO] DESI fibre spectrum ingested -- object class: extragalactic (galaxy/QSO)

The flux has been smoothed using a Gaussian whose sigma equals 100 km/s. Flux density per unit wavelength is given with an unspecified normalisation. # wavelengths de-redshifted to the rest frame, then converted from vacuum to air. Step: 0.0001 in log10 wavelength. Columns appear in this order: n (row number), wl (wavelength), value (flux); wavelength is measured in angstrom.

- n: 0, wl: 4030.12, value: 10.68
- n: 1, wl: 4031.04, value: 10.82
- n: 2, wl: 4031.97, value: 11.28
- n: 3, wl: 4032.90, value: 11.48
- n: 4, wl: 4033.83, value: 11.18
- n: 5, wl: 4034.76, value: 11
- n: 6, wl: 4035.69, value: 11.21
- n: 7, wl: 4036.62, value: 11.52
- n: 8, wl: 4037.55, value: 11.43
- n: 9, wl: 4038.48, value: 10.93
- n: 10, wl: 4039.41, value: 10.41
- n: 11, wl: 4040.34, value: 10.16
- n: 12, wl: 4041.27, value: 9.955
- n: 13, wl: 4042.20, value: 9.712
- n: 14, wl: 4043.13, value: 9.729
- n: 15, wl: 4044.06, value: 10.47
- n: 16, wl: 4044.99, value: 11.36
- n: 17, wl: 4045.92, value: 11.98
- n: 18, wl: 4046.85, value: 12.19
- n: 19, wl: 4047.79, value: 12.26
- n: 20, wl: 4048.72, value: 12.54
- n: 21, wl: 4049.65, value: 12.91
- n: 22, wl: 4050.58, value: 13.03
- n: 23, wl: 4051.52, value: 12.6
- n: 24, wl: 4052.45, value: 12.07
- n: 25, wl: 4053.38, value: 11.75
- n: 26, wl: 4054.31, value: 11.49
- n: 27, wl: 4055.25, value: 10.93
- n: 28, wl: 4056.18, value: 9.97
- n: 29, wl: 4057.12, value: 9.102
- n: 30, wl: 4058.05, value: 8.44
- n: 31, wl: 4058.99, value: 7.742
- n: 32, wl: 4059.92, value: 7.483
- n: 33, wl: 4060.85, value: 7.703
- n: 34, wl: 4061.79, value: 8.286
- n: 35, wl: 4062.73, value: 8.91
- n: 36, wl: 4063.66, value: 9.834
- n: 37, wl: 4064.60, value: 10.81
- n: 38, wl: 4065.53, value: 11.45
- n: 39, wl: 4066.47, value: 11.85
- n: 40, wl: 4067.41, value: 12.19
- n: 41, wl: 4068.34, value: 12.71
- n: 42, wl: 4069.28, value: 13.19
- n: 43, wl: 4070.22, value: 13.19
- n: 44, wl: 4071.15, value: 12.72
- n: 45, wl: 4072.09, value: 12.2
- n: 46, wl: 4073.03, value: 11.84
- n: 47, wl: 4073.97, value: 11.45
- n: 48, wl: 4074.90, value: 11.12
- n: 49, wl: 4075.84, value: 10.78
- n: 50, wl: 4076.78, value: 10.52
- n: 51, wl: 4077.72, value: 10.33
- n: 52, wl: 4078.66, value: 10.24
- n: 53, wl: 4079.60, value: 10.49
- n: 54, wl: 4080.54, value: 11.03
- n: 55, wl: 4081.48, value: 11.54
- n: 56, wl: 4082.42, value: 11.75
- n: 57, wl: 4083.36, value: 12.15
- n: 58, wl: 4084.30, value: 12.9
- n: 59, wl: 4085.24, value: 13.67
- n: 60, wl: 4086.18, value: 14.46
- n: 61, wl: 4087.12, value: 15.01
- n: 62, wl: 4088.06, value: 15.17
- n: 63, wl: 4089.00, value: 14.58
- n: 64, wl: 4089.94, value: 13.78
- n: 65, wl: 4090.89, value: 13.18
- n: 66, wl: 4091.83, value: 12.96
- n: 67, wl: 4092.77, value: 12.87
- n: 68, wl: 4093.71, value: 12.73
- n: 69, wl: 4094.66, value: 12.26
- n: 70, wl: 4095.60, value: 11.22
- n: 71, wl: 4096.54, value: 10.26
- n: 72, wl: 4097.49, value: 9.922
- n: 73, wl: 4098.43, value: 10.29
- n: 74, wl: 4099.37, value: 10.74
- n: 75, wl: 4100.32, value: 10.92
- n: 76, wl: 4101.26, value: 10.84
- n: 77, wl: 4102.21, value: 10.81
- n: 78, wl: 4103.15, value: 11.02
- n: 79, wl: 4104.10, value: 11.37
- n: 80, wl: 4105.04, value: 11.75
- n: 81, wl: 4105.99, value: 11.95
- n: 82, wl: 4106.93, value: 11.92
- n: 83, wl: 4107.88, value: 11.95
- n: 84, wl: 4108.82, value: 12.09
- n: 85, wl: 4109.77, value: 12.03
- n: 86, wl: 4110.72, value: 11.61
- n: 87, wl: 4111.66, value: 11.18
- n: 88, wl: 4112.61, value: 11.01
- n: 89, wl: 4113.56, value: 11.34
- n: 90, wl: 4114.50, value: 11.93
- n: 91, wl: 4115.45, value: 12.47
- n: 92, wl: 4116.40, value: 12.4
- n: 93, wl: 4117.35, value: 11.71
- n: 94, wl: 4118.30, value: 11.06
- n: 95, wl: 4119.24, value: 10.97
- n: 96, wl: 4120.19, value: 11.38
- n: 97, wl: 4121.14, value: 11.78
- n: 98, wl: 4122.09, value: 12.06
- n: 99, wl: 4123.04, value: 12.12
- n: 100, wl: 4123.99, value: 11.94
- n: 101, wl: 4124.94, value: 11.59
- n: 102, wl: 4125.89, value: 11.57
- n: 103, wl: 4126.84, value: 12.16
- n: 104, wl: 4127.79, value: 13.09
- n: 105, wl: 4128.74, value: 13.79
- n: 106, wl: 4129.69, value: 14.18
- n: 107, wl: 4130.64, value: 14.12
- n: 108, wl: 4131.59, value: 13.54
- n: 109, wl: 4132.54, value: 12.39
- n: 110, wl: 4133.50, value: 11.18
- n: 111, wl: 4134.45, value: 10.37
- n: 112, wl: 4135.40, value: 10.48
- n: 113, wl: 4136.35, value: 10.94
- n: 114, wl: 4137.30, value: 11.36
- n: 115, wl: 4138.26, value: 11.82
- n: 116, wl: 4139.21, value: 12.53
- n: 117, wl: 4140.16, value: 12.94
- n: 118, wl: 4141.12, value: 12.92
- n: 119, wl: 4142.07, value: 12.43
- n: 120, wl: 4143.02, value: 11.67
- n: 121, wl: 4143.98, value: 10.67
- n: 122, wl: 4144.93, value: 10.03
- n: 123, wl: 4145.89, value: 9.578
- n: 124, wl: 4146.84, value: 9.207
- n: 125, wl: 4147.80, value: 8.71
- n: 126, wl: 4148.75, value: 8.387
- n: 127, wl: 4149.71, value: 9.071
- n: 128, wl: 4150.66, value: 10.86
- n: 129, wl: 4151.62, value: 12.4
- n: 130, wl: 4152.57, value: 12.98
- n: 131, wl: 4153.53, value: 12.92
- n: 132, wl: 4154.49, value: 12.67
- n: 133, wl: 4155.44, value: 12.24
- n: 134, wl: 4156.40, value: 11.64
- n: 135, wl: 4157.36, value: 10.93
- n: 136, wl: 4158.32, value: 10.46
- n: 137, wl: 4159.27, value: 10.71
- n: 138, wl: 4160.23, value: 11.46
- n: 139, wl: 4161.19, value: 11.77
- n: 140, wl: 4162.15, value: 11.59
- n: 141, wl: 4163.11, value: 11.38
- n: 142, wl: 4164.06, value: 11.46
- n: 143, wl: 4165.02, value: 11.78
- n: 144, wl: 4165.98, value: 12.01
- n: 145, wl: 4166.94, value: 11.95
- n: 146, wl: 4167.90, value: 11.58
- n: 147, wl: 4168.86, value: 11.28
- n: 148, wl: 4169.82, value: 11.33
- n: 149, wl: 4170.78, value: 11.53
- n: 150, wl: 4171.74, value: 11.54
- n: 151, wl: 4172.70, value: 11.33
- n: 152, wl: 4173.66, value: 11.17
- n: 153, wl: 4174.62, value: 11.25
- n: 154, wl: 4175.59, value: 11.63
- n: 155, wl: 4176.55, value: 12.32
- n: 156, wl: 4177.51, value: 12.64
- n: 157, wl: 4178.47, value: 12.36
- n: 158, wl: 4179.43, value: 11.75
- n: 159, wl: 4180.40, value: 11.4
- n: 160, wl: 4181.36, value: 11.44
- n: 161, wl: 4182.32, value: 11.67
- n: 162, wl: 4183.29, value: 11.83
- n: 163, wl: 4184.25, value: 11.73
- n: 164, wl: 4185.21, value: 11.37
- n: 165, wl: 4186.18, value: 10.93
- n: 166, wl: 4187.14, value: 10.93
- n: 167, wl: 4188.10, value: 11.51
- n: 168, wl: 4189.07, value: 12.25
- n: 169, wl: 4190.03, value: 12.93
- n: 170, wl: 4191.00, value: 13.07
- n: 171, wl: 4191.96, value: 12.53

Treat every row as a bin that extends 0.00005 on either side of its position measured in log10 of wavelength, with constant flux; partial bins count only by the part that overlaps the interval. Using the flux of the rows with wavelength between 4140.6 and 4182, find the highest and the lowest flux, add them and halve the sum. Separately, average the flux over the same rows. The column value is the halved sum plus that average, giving 22.0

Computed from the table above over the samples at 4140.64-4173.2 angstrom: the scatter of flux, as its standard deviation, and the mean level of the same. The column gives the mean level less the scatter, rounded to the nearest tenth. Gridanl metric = 10.1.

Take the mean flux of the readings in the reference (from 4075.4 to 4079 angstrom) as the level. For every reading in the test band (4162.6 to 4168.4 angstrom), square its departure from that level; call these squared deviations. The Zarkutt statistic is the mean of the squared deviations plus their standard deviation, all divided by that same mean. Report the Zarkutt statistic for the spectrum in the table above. 1.4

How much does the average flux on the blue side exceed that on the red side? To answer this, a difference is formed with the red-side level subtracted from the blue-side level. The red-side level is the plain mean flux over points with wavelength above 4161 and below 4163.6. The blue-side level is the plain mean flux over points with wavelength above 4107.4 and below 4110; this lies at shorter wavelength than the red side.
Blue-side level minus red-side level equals 0.4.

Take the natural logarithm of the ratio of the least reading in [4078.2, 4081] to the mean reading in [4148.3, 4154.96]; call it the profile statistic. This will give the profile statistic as -0.101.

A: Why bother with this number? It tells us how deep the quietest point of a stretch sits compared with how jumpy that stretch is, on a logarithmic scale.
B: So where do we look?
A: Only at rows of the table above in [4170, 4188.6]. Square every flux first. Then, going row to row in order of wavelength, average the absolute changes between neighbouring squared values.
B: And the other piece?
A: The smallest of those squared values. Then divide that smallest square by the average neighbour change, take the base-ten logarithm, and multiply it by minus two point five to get -3.2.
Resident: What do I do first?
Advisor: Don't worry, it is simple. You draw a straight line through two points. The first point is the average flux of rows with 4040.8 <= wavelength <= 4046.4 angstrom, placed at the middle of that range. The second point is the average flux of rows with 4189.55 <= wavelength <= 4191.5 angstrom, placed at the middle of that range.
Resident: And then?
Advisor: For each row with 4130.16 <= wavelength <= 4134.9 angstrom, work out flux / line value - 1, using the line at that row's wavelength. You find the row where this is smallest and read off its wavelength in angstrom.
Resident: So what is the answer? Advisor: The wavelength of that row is 4134.45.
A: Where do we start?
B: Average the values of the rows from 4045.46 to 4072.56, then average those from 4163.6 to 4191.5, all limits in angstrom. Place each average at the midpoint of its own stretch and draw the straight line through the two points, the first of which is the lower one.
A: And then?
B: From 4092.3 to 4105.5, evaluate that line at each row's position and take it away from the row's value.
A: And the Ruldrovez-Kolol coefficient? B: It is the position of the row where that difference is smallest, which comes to 4097.49 angstrom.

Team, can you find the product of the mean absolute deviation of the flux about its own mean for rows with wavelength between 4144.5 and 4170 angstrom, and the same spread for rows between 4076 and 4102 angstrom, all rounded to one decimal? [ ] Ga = 1.4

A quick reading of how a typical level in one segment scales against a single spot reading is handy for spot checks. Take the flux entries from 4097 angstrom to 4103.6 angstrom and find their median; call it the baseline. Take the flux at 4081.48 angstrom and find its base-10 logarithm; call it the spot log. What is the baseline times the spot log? 11.5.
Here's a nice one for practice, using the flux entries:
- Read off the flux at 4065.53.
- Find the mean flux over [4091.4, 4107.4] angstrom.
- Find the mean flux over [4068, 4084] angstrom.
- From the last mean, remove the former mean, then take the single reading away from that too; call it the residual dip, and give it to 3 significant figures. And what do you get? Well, -11.2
